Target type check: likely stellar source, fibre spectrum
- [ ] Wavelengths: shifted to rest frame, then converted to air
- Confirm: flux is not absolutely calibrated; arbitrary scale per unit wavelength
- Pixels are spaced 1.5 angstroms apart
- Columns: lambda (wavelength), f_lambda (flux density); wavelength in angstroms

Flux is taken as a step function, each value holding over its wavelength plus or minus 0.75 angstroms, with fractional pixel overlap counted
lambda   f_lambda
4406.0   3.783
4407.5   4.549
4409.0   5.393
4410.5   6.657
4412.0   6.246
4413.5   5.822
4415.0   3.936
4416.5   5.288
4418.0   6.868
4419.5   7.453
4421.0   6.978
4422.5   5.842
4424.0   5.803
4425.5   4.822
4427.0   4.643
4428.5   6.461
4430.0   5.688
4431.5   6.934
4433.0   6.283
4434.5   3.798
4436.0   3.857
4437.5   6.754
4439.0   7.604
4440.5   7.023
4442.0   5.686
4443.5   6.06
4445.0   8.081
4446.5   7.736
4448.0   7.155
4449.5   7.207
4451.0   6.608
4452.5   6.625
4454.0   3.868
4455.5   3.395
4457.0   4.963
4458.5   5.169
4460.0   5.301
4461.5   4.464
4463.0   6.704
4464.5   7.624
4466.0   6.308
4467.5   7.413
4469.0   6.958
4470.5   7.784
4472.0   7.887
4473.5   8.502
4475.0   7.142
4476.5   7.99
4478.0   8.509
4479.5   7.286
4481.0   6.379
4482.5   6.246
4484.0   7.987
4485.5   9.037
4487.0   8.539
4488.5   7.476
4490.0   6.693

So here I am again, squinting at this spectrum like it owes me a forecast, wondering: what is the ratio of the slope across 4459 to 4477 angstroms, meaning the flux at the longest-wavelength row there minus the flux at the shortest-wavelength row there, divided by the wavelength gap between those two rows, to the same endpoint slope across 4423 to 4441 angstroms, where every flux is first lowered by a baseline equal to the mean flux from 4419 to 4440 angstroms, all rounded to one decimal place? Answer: 2.2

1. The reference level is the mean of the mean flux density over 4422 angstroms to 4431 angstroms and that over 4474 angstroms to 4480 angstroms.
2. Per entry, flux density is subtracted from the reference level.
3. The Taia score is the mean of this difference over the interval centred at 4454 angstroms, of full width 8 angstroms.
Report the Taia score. 1.5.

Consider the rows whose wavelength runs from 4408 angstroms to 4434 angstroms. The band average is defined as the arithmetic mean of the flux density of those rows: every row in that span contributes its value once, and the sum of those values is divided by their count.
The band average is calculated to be 5.9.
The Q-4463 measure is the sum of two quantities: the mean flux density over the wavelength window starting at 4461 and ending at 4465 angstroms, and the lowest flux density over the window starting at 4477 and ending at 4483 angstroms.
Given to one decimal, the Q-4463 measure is 12.5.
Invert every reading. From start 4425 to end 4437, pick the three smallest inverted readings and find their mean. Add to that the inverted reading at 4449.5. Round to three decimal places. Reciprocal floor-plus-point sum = 0.291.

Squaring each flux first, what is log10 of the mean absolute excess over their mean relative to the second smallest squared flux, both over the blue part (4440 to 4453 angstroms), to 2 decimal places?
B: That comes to -0.66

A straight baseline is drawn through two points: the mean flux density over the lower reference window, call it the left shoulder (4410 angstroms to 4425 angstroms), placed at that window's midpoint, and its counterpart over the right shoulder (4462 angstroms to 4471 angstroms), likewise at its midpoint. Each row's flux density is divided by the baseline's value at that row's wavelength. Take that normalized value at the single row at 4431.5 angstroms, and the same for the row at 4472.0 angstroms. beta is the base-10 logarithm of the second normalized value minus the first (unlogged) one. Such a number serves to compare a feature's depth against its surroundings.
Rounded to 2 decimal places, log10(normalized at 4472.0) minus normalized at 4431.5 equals -1.05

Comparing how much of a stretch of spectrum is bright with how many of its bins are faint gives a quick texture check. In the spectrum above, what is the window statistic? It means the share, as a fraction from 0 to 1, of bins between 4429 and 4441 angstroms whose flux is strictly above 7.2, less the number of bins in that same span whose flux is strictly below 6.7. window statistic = -3.9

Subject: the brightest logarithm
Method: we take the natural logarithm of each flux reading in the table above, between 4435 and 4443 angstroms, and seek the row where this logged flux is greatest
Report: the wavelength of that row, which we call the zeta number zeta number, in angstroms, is 4439.0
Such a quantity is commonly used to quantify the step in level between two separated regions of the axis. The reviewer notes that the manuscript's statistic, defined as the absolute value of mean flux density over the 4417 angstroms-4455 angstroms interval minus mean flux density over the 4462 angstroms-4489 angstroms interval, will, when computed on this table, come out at 1.3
